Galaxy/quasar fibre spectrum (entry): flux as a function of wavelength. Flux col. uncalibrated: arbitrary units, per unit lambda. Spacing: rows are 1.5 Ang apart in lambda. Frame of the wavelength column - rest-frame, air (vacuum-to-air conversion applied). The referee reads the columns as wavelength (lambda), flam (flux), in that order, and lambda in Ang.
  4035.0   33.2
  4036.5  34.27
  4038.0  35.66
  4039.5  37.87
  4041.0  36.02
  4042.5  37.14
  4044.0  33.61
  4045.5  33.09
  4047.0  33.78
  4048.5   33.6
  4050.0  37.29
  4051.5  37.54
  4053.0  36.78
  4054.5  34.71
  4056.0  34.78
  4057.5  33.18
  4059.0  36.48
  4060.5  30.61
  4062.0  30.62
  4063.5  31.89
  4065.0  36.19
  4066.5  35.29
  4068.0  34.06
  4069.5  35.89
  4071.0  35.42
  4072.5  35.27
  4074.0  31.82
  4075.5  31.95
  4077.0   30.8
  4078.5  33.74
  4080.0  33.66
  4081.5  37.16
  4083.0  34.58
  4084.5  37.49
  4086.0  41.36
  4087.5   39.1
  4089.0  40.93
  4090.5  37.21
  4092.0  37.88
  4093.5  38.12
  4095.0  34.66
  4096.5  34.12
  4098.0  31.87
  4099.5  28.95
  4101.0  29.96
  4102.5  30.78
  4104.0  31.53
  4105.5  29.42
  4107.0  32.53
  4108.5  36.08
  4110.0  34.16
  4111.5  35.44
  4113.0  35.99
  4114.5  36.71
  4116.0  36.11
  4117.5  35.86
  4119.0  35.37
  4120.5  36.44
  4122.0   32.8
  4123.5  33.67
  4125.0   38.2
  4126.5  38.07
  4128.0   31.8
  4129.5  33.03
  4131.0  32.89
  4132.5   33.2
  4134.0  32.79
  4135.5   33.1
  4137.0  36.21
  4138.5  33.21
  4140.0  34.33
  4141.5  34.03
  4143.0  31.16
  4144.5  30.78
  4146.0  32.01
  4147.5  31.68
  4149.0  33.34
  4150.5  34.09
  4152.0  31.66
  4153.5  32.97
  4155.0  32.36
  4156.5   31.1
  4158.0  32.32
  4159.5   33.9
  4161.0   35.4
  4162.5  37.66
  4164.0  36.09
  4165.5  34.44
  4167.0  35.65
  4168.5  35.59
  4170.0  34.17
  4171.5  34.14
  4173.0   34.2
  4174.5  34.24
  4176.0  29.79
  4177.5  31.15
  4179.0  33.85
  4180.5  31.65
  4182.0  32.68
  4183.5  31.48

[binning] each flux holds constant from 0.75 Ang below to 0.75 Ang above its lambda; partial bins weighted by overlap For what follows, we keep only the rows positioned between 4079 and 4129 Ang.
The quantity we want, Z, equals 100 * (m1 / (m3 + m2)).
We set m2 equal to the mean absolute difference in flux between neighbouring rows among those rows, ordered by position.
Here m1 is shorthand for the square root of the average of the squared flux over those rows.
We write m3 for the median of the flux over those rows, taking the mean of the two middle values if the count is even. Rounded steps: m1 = 35.2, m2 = 2.0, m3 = 35.4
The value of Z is 94.1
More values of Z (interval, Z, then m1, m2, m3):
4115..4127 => 95.5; 35.9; 1.6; 36.0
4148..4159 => 96.8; 32.6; 1.3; 32.4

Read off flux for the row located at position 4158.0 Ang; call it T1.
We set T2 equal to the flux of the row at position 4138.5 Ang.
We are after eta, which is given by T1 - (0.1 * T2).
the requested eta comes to 29.0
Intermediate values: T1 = 32.32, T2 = 33.21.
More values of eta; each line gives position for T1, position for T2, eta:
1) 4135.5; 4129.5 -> 29.8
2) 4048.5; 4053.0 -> 29.9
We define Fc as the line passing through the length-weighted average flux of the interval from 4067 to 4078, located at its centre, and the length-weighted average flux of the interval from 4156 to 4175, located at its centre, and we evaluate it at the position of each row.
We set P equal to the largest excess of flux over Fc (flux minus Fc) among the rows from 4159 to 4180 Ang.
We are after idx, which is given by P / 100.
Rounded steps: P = 3.11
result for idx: 0.031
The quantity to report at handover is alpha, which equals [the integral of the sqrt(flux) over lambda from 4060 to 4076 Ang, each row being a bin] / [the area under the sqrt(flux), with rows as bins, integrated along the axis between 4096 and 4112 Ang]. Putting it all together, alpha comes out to 1.022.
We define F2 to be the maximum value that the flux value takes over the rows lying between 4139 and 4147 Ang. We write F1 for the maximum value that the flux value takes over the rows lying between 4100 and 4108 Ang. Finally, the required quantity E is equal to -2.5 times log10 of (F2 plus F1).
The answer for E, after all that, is -4.56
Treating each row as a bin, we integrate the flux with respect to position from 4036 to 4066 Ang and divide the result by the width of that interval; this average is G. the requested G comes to 34.8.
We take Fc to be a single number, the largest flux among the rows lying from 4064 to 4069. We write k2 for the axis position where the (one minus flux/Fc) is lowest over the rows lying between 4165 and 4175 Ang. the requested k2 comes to 4167.0 Ang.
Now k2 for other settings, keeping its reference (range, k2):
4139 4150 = 4140.0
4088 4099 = 4089.0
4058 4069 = 4059.0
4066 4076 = 4069.5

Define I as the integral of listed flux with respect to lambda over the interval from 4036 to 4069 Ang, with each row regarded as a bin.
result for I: 1147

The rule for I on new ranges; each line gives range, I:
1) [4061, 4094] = 1169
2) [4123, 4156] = 1101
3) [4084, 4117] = 1155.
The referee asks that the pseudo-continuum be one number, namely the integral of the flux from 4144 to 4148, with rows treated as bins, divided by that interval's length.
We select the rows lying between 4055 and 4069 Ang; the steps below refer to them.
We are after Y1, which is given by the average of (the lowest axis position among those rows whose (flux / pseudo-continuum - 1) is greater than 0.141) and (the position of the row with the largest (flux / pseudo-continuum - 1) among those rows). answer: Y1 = 4059.0 Ang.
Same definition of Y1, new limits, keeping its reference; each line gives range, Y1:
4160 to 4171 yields 4162.5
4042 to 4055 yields 4047.0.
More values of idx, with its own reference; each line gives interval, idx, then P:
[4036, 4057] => 0.046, 4.56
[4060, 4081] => 0.026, 2.62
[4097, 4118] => 0.026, 2.64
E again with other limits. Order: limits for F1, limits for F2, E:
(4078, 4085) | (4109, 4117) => -4.68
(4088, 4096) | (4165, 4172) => -4.71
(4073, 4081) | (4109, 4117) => -4.62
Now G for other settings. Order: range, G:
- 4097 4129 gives 33.9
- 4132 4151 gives 33.1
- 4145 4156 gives 32.5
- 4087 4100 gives 35.9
